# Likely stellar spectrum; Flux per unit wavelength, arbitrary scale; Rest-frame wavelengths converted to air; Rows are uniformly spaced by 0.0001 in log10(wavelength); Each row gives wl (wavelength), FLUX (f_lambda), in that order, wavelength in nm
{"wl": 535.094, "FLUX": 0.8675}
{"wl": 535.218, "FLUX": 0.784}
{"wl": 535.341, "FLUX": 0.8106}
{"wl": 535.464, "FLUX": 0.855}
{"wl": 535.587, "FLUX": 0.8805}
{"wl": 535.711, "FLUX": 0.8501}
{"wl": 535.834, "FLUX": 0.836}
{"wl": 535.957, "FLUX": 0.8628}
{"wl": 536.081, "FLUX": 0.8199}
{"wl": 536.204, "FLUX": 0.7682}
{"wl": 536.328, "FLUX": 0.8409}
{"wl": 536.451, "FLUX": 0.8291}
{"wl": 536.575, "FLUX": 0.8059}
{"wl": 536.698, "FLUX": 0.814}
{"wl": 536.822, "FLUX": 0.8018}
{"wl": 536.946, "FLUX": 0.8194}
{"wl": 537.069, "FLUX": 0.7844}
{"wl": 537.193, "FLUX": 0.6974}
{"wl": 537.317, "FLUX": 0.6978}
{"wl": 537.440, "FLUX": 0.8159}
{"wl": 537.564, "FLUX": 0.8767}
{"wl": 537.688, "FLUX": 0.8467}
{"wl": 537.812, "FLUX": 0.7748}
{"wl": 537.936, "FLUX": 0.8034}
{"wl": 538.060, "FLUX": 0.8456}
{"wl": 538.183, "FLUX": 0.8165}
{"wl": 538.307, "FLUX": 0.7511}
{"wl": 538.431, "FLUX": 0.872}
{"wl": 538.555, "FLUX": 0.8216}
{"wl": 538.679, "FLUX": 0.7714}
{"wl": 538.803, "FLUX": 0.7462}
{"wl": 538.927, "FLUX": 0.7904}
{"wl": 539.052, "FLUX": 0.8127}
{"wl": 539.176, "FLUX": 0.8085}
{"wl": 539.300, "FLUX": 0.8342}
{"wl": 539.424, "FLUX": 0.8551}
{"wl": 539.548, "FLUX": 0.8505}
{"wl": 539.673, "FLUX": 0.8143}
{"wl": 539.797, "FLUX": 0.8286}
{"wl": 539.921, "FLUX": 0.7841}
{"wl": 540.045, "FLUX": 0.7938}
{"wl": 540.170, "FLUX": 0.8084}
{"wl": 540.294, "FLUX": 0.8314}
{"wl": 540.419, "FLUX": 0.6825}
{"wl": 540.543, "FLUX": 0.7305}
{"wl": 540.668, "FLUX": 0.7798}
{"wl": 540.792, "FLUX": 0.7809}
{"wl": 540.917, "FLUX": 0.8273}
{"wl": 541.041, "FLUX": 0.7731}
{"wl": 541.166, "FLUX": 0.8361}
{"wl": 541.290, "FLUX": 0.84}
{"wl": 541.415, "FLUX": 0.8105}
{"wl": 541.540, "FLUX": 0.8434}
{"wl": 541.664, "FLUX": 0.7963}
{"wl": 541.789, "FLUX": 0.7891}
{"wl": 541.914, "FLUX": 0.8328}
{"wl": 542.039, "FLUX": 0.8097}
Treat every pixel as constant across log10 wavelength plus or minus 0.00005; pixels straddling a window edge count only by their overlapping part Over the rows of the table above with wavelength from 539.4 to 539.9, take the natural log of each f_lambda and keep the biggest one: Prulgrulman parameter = -0.157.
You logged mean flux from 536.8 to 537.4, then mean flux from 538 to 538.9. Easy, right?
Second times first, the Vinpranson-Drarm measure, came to 0.611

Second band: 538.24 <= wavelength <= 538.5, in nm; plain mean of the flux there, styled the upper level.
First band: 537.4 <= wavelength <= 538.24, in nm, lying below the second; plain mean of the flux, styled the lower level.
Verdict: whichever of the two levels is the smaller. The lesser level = 0.812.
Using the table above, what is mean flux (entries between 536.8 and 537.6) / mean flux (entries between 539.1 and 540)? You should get 0.95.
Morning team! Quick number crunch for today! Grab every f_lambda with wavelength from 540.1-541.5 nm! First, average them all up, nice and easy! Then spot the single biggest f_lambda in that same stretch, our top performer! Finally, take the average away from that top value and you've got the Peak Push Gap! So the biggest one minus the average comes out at 0.049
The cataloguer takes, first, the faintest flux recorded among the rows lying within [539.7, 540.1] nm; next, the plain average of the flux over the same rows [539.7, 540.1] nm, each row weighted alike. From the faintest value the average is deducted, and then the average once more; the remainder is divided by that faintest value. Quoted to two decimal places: -1.05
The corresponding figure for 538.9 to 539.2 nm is -1.03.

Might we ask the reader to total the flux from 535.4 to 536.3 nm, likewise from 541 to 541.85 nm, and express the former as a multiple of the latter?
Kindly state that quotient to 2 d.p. 1.03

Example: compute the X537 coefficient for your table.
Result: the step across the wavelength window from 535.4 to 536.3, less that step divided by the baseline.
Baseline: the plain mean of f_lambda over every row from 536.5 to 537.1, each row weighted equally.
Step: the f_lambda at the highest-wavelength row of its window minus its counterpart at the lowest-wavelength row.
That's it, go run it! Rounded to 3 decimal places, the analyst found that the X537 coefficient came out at 0.021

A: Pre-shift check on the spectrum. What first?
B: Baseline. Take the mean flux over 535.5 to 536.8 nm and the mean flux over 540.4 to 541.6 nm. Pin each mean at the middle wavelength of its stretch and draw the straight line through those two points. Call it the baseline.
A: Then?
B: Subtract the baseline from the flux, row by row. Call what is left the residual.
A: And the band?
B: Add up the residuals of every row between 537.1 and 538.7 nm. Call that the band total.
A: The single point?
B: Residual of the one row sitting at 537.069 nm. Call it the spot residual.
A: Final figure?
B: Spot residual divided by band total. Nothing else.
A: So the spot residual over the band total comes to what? 0.2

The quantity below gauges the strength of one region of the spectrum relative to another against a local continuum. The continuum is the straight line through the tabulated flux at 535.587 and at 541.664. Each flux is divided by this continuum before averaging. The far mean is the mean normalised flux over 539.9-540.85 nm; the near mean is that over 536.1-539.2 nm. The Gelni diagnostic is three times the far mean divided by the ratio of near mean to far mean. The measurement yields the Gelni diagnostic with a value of 2.880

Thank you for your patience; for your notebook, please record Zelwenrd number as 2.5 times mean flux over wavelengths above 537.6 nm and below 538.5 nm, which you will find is 2.04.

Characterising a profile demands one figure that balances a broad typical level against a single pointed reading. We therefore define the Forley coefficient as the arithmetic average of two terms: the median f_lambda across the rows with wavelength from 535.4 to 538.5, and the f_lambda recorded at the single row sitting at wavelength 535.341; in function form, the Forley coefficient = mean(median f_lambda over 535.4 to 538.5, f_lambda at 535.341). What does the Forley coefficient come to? 0.815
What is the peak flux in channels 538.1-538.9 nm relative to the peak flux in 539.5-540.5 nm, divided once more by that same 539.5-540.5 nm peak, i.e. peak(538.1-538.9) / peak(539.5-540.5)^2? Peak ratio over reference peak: 1.21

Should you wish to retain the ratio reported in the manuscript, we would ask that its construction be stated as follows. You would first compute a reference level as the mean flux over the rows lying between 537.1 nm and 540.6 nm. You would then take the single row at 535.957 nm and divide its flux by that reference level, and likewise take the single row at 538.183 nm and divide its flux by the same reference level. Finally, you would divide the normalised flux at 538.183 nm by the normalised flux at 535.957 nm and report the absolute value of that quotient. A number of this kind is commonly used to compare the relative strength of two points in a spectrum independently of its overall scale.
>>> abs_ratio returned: 0.95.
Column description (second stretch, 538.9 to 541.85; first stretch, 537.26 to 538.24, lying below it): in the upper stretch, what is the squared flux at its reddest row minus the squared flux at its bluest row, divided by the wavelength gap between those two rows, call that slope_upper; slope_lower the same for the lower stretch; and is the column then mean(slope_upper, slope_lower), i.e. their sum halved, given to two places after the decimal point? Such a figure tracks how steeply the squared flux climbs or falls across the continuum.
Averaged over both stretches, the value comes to 0.10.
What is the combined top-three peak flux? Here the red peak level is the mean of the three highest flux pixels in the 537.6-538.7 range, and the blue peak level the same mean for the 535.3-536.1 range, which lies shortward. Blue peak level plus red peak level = 1.72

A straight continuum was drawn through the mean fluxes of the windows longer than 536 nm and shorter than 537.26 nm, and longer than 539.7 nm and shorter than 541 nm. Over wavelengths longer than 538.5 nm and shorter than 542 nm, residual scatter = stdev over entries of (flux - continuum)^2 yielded 0.0022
